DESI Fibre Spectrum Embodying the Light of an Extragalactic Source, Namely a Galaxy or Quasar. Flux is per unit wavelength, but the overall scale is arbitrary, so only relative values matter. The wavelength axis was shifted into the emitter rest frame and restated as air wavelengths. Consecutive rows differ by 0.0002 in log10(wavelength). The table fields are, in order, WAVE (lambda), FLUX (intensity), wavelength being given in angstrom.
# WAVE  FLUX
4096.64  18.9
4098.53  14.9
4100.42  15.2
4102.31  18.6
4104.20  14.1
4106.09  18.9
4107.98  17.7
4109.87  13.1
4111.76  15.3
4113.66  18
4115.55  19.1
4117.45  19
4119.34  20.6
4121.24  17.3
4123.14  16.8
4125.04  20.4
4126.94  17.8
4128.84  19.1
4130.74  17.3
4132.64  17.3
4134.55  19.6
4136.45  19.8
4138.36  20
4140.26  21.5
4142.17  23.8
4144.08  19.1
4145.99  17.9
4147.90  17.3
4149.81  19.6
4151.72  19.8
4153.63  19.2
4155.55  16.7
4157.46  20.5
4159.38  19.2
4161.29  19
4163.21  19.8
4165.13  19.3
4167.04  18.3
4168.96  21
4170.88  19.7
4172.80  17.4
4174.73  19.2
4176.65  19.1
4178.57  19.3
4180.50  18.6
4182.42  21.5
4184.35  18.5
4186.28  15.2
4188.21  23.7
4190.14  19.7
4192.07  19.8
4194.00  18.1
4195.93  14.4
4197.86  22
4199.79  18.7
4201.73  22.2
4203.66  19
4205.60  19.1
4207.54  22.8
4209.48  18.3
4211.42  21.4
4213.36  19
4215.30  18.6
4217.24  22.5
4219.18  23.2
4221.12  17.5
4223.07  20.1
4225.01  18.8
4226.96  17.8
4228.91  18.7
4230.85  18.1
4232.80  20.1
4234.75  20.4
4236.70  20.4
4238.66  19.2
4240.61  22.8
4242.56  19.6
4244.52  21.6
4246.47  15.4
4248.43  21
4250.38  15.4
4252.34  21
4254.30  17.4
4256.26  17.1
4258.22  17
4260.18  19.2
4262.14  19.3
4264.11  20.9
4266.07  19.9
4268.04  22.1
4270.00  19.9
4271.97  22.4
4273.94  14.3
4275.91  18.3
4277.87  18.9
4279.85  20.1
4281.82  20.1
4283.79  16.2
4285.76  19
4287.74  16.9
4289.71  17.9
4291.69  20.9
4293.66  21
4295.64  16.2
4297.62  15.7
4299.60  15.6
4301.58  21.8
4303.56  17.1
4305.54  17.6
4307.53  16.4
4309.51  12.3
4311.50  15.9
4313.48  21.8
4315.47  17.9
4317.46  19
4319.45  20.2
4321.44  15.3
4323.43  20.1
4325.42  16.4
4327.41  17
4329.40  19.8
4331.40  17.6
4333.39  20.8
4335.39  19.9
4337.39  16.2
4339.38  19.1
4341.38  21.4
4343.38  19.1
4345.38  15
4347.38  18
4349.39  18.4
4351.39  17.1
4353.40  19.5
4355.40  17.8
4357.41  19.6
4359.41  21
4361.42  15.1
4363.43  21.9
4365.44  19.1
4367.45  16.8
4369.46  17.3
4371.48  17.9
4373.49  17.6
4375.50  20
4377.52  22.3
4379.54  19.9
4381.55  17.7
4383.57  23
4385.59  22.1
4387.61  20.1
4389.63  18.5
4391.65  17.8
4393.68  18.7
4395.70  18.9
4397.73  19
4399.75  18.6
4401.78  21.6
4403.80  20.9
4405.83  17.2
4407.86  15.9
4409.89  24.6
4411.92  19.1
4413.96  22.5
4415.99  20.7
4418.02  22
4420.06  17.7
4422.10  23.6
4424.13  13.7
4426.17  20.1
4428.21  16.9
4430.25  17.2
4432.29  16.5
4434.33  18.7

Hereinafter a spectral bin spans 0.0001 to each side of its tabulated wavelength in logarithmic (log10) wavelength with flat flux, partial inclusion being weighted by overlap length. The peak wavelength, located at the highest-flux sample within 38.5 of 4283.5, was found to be 4271.97 angstrom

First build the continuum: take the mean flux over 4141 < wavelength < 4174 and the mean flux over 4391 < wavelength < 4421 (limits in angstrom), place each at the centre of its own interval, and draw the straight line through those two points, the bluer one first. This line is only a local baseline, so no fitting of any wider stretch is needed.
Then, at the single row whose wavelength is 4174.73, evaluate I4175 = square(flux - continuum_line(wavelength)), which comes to 0.01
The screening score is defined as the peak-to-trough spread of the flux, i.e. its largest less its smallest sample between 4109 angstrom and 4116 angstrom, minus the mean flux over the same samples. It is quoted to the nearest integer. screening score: -10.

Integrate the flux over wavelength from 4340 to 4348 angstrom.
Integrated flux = 147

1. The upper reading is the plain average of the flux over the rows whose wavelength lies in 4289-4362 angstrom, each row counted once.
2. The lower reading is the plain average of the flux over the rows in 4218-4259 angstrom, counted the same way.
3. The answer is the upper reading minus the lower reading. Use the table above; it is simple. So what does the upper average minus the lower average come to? -1.0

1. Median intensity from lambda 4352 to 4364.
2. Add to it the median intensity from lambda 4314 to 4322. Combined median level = 38.0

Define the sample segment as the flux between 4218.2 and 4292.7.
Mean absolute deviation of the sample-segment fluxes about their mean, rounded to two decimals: 1.65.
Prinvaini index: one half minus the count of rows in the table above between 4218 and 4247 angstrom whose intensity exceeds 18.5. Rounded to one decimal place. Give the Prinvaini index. -10.5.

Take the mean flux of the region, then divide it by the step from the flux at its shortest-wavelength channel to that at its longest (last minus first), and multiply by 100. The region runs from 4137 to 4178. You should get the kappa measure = -2156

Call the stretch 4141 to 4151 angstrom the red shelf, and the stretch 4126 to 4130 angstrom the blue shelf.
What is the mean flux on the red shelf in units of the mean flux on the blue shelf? 1.06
